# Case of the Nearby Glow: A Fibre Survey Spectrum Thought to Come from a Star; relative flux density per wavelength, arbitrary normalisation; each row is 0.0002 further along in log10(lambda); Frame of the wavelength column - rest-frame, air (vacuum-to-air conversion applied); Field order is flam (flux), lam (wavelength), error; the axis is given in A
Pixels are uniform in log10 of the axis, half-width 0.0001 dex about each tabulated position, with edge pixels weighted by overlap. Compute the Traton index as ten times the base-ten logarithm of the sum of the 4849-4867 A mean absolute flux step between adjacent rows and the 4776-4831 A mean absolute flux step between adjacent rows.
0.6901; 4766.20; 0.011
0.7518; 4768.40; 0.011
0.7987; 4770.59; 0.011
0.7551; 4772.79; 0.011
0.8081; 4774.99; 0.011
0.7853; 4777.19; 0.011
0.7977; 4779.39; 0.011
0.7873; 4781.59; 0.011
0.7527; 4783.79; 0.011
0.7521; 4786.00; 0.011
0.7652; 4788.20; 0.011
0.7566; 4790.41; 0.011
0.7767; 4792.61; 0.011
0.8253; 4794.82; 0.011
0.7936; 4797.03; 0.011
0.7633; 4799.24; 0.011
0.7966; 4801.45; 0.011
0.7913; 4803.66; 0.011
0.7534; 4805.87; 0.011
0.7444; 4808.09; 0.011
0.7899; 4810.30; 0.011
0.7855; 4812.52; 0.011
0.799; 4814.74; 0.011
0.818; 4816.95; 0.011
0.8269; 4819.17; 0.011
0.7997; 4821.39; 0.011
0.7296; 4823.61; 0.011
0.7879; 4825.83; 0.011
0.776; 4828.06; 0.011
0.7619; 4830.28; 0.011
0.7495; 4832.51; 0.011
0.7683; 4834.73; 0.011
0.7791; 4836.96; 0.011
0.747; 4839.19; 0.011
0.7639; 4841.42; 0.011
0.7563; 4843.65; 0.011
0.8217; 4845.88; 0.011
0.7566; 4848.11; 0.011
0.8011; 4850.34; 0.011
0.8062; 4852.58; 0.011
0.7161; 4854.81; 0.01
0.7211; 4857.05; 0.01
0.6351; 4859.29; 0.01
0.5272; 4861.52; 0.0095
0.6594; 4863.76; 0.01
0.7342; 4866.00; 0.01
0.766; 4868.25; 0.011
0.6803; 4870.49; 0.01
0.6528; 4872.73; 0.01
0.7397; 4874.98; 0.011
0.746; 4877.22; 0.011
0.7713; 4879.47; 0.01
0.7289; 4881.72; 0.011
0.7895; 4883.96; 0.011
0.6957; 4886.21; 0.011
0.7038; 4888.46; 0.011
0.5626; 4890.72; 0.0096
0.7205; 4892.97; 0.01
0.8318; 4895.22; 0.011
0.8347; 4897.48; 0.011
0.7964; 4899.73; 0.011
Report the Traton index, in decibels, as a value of -10.2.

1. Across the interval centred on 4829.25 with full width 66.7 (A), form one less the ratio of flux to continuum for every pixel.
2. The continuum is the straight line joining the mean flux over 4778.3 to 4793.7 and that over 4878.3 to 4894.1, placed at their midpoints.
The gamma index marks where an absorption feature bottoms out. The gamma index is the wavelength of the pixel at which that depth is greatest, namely 4861.52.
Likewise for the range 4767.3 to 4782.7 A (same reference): 4768.40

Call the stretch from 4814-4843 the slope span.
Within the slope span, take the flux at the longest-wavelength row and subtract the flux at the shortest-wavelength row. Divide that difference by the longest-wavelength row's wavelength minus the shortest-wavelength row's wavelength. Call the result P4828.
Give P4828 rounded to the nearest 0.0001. -0.0013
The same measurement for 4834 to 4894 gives -0.0008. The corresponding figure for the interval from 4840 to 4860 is -0.0072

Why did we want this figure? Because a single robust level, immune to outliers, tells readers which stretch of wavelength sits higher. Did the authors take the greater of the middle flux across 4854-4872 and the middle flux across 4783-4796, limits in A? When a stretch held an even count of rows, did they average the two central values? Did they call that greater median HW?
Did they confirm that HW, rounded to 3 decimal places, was 0.761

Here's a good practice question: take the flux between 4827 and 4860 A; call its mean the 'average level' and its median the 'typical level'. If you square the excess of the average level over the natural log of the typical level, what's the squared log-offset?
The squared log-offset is 1.06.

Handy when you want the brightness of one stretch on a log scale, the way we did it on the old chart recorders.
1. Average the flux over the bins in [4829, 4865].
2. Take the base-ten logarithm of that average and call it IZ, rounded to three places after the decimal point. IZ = -0.133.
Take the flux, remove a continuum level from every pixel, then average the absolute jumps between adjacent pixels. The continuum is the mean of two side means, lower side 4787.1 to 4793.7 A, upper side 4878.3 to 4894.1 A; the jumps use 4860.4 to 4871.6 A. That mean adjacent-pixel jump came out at 0.081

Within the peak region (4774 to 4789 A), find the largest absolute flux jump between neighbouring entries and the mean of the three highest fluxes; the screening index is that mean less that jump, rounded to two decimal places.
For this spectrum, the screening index 0.76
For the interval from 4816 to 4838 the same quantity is 0.74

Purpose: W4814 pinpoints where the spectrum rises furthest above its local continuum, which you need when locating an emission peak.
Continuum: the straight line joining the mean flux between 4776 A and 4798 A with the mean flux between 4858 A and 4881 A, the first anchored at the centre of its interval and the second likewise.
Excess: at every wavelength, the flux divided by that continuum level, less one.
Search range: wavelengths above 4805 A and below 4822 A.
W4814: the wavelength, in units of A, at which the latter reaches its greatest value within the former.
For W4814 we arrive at 4819.17 A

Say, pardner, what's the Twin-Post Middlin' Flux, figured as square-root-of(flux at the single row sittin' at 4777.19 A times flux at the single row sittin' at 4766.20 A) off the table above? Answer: 0.74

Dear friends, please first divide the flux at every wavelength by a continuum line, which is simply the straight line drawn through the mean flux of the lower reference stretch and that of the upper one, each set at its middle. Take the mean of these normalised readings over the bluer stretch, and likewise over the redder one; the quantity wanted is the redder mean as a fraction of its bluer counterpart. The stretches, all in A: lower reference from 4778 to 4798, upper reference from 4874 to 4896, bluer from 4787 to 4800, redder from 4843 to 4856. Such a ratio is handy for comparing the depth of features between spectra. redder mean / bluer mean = 1.03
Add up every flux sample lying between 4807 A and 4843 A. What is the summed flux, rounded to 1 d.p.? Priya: 12.4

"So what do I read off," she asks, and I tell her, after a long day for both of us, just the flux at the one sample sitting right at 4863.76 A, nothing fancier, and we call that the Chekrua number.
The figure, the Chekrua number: 0.6594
